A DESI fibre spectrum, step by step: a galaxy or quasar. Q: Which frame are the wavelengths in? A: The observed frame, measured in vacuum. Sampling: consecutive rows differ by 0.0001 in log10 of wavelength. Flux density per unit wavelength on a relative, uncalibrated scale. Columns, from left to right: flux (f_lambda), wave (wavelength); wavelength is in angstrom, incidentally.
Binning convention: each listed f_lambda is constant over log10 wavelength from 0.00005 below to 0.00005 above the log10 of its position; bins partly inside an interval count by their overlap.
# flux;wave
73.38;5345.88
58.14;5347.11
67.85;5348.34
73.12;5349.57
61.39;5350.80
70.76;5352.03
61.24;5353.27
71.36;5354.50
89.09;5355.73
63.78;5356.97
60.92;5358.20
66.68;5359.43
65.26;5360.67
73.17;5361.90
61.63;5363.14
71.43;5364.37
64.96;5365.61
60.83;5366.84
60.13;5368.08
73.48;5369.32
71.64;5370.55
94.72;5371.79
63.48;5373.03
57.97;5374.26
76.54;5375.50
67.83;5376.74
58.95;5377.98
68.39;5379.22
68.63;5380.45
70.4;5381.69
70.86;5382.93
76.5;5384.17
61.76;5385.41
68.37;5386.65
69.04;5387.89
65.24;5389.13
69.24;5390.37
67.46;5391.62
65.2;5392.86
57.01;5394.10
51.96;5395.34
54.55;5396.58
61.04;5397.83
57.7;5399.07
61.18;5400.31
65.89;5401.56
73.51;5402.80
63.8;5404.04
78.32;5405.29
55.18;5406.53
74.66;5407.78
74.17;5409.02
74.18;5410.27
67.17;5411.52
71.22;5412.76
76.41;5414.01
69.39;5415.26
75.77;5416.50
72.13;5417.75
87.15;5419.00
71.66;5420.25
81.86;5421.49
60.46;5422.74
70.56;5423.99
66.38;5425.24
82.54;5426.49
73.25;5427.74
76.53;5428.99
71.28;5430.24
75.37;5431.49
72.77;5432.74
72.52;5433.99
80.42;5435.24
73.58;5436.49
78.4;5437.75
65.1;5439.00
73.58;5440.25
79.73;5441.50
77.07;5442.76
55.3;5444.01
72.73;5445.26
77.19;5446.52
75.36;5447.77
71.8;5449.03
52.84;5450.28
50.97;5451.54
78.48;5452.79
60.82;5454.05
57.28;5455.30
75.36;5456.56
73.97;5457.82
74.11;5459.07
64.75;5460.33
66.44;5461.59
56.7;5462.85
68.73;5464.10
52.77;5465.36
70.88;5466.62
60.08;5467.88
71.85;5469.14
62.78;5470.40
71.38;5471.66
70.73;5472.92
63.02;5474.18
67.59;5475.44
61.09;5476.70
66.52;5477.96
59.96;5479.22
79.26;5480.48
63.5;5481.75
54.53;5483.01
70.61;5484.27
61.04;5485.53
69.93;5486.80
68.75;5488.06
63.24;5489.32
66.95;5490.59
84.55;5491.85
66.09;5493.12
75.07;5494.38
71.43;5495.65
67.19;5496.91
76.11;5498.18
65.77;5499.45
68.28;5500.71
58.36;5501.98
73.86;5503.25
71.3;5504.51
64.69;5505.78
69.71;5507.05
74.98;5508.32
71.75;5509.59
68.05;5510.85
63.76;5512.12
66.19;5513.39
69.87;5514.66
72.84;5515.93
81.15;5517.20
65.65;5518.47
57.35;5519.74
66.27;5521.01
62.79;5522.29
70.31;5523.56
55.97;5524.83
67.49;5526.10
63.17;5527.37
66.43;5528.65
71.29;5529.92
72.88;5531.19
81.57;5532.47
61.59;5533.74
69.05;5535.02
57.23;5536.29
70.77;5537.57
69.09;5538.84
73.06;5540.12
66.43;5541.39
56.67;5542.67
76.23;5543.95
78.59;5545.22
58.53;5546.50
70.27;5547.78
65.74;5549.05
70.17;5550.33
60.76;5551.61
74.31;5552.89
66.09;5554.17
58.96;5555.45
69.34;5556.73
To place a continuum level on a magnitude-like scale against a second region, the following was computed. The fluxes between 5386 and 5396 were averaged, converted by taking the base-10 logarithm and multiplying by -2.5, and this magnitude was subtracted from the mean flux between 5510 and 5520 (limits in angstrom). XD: 73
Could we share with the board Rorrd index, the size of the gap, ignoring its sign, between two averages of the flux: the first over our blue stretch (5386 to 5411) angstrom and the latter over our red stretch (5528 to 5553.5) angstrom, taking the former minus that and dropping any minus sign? 3.1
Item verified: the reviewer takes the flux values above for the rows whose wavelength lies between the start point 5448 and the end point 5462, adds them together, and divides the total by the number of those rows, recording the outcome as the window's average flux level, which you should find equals 66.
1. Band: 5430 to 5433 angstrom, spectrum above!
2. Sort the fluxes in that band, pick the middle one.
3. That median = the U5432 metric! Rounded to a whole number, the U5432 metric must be 73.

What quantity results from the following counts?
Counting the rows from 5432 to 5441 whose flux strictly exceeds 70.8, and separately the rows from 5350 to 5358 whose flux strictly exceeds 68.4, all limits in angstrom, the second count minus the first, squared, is 9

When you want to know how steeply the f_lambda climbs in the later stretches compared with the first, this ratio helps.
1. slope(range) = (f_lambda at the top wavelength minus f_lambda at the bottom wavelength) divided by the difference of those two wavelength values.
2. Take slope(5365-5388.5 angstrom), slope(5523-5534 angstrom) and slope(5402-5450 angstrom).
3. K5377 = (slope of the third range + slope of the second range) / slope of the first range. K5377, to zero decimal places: -5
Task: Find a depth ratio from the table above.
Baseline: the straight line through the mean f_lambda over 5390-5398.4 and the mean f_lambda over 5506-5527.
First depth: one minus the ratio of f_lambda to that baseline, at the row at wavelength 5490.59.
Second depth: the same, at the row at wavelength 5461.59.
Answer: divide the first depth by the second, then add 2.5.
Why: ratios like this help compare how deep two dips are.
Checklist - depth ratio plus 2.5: 2.9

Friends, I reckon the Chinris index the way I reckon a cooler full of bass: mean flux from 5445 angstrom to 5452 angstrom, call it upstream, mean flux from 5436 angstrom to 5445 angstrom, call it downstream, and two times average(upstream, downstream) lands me 139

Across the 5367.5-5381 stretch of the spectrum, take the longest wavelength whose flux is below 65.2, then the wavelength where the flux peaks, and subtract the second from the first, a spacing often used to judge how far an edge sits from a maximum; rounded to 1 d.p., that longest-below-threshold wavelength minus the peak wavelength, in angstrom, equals 6.2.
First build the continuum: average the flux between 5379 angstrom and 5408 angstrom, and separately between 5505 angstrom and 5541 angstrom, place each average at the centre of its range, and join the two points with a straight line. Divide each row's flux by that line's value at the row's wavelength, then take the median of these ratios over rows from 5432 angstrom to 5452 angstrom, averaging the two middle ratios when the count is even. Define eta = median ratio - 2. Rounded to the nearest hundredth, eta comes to -0.90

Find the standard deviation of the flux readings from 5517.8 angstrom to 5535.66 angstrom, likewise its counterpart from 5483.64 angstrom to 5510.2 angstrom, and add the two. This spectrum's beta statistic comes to 12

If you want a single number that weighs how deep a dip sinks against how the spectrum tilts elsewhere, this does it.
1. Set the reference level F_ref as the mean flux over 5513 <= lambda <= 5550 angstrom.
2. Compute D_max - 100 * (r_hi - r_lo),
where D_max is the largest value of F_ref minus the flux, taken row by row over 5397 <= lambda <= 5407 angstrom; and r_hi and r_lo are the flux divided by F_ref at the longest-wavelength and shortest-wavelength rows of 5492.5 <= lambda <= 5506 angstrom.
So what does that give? 15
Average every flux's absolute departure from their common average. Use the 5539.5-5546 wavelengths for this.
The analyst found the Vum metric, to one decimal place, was 6.9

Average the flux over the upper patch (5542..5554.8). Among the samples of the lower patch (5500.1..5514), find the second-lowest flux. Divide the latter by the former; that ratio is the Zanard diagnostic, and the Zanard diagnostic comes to 0.94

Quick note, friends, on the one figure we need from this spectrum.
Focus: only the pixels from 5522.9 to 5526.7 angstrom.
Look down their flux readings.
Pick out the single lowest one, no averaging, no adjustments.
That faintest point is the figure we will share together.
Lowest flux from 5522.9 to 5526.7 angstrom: 55.97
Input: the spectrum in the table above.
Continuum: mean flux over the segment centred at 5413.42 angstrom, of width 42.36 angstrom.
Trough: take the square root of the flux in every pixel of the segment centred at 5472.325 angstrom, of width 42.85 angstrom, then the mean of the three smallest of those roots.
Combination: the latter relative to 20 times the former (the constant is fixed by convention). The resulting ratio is 0.0052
